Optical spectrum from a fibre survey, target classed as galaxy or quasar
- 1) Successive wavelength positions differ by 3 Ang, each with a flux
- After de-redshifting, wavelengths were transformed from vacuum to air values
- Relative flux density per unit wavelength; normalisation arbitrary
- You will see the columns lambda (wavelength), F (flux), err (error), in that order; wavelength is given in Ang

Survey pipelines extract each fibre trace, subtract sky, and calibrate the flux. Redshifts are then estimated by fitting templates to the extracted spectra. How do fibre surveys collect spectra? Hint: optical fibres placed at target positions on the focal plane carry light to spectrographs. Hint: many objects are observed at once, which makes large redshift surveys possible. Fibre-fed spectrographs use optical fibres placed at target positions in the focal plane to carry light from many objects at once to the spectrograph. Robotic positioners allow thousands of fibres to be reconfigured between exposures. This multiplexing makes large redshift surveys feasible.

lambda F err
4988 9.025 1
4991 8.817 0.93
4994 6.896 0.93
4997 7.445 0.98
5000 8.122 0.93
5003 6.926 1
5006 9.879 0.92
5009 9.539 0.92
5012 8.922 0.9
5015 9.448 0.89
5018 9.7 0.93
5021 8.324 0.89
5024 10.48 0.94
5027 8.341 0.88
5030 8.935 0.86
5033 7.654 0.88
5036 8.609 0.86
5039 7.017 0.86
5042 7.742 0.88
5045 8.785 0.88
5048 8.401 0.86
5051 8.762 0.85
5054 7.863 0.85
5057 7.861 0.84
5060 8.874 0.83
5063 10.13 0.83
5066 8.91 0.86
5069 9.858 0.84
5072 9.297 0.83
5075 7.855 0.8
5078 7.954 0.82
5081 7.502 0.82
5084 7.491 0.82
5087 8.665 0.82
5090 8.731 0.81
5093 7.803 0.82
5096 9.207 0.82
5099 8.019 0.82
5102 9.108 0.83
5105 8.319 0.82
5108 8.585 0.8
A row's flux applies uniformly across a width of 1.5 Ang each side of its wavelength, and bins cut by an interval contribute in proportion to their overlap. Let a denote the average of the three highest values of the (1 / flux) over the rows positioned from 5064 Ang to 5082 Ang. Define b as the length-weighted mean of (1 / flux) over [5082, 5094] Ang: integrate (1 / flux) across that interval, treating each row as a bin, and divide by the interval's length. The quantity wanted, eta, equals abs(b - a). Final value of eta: 0.006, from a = 0.129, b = 0.123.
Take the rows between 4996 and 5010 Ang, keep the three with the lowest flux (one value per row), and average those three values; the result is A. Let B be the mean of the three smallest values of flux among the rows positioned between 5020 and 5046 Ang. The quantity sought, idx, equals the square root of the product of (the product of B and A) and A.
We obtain 20.5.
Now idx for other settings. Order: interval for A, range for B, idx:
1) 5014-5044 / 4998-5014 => 21.1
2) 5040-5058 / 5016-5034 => 22.3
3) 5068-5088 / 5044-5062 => 21.6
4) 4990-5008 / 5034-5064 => 19.5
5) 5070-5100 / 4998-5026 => 21.2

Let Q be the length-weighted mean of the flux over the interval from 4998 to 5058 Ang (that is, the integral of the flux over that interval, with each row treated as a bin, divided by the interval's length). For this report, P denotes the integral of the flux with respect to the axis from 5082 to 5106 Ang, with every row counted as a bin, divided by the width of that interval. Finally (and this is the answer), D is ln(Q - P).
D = -1.8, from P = 8.40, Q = 8.56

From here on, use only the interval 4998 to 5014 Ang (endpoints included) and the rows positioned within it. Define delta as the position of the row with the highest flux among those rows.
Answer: 5006 Ang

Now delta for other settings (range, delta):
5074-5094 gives 5090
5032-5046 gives 5045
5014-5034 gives 5024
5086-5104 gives 5096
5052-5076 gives 5063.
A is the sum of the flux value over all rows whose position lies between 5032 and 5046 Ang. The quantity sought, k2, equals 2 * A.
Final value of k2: 79.6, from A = 39.8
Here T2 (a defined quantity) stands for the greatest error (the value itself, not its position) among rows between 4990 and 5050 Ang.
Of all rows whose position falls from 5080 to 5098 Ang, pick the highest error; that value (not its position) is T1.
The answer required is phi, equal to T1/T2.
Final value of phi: 0.82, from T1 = 0.82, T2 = 1.00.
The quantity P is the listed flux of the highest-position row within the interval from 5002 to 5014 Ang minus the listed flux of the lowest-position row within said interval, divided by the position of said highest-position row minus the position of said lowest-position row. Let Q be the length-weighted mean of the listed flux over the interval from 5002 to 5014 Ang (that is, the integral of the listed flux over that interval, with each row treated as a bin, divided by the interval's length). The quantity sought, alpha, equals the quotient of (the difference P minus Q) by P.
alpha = -39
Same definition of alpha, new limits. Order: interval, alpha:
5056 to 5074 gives -95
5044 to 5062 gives -1425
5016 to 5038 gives 147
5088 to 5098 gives -107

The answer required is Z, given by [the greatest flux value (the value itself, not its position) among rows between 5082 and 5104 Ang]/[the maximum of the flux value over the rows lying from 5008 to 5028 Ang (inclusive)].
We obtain 0.88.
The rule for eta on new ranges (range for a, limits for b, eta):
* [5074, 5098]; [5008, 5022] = 0.023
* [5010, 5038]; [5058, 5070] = 0.016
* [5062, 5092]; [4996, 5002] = 0.002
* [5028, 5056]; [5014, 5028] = 0.026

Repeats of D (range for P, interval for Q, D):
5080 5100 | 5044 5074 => -0.5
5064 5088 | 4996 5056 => -2.6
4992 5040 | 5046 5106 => -7.1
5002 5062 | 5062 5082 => -1.9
